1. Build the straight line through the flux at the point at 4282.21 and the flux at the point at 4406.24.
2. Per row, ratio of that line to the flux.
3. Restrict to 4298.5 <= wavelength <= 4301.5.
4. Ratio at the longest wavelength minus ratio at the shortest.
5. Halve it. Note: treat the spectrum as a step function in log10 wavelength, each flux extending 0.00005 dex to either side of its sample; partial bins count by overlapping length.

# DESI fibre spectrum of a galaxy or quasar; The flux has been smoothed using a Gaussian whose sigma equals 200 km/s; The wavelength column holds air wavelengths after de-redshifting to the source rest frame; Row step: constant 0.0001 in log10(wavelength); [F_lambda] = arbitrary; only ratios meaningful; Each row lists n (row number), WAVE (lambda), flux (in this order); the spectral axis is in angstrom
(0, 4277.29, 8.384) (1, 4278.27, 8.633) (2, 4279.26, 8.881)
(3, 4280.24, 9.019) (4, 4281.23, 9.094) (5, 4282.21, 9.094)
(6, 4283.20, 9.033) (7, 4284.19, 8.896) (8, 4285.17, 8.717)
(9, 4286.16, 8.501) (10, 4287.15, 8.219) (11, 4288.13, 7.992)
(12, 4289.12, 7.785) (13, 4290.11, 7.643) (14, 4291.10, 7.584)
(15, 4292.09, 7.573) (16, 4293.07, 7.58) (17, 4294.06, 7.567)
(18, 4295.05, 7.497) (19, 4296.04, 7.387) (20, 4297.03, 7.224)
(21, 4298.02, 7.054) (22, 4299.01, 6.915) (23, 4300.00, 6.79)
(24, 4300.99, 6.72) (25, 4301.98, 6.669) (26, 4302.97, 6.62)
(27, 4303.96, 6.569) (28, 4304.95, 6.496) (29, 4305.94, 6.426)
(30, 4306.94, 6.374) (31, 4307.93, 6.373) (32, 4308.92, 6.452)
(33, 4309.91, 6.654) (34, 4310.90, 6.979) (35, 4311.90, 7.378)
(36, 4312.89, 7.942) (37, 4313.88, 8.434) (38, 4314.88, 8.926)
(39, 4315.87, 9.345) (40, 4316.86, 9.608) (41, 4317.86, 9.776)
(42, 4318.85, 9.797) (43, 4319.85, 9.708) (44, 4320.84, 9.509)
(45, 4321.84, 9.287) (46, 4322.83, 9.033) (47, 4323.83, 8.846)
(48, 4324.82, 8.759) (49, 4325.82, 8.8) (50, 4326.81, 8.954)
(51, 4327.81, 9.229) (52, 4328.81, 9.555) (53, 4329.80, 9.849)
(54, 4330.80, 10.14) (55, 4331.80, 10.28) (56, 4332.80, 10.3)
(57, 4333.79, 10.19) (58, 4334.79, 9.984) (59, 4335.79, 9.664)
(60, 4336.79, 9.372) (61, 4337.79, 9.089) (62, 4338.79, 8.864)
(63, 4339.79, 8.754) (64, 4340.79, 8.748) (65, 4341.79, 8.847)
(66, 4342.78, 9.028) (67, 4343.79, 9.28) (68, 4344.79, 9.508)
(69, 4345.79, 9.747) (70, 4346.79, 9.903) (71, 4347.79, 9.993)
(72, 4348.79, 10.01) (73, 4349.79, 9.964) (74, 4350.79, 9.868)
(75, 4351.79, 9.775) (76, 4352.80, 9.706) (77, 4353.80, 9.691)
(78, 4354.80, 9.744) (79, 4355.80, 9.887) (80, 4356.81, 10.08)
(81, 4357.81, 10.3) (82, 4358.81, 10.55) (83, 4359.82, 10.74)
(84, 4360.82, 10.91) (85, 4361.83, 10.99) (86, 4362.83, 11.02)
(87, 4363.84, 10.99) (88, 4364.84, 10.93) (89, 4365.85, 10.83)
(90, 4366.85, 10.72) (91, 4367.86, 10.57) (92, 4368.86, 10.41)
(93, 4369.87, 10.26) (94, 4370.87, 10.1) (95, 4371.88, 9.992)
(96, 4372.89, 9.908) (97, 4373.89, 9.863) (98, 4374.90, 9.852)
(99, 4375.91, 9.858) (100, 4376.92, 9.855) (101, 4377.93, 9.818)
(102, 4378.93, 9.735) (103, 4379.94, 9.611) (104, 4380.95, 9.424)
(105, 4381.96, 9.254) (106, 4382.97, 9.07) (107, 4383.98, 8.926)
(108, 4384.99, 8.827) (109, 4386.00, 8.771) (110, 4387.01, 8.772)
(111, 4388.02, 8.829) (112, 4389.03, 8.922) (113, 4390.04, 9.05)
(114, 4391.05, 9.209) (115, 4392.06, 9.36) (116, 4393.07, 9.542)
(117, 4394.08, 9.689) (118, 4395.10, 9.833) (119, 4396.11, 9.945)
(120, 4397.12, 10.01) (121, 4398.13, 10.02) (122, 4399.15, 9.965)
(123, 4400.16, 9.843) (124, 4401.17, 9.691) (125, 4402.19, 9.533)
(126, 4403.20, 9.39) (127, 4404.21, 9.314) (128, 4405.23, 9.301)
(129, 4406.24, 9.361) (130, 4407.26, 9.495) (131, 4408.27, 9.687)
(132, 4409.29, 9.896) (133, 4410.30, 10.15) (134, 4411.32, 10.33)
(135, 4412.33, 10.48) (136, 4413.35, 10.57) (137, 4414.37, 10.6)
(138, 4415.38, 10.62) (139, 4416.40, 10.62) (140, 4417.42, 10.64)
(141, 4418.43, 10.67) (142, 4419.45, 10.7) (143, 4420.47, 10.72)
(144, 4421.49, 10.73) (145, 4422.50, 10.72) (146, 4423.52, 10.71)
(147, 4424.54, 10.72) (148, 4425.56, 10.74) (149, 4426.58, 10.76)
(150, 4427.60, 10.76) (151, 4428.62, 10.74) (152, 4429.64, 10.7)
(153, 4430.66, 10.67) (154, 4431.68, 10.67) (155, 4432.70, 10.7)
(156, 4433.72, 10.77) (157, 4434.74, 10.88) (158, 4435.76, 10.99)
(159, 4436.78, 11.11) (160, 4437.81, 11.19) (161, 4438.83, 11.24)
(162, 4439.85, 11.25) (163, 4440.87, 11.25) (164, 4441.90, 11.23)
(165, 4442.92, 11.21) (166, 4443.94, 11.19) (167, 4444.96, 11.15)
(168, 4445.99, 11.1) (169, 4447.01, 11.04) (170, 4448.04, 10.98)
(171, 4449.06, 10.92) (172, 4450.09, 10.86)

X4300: 0.019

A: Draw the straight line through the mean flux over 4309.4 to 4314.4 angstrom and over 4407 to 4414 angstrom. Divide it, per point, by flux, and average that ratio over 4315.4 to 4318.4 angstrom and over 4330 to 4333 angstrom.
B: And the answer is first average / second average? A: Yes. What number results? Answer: 1.02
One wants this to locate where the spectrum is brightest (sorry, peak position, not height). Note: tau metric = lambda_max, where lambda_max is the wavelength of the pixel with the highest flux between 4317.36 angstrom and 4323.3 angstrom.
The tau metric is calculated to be 4318.85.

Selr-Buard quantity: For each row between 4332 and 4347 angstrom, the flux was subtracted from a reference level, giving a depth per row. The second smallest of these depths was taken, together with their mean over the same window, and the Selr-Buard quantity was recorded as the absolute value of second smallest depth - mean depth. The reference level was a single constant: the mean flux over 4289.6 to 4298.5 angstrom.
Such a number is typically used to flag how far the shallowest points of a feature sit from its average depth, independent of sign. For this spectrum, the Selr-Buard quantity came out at 0.8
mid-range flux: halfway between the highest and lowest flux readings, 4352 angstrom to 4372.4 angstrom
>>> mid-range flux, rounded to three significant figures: 10.4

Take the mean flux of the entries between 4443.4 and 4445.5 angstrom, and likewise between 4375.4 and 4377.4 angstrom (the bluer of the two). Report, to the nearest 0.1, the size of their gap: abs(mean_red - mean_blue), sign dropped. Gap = 1.3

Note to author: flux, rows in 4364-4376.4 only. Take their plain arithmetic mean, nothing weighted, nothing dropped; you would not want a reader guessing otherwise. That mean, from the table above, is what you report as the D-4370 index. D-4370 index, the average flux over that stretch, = 10.3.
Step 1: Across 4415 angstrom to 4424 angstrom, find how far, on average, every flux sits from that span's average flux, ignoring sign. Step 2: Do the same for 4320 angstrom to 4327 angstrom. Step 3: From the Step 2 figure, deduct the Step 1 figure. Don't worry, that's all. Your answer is 0.18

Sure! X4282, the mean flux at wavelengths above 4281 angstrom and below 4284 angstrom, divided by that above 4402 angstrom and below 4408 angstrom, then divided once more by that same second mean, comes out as 0.10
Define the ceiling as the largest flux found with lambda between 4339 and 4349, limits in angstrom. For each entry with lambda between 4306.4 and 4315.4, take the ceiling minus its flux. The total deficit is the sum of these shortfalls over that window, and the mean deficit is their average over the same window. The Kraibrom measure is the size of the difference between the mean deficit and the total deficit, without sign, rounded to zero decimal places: 22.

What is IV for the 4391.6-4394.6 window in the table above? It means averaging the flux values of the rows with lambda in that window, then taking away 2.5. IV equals 7.0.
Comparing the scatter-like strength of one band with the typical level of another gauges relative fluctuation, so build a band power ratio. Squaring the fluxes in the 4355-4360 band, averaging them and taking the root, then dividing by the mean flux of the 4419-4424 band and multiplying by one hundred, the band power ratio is 96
